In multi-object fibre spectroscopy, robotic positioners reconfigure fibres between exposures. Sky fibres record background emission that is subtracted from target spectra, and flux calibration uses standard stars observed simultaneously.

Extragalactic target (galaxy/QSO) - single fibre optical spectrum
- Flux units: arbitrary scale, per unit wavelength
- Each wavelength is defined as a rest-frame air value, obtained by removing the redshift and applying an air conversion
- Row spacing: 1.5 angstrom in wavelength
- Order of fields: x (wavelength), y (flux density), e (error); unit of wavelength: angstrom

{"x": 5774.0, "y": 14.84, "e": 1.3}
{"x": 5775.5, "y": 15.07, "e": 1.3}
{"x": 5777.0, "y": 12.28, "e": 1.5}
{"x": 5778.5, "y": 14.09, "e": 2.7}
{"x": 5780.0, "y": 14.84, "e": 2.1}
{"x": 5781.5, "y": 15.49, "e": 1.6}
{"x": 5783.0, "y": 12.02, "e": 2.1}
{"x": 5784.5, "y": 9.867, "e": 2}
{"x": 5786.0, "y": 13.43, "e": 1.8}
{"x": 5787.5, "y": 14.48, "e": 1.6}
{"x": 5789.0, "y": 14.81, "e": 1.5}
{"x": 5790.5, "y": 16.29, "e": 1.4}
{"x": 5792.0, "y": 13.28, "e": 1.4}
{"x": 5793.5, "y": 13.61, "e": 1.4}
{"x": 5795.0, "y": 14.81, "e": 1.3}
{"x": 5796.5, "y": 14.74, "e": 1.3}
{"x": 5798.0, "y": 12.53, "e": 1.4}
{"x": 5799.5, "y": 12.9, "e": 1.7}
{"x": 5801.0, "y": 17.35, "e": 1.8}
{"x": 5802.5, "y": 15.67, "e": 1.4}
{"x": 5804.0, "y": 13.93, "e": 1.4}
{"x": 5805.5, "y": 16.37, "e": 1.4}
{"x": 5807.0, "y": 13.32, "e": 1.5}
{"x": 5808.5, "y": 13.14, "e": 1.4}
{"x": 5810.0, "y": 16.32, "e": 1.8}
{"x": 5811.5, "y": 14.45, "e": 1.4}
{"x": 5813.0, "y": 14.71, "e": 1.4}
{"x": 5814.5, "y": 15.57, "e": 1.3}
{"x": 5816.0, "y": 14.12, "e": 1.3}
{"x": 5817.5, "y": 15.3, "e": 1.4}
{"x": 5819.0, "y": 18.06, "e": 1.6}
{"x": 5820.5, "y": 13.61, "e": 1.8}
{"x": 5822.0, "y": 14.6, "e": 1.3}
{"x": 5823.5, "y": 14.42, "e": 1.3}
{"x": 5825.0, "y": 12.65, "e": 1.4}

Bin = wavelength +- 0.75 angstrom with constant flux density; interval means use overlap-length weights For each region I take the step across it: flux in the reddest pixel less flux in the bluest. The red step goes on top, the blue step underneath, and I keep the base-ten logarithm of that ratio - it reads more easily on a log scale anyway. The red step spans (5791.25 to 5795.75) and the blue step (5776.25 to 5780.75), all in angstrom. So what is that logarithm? -0.22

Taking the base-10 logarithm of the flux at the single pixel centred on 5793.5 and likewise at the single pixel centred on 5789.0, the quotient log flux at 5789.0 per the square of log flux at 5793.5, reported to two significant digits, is 0.91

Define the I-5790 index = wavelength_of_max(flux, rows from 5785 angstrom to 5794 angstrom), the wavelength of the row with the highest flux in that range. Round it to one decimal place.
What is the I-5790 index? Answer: 5790.5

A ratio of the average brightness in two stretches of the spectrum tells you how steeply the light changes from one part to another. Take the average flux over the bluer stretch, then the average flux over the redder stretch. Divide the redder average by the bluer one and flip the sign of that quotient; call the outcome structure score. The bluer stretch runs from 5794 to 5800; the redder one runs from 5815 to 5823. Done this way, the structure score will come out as -1.10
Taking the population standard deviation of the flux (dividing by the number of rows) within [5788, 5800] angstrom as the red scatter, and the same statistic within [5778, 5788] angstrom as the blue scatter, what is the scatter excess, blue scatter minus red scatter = 0.62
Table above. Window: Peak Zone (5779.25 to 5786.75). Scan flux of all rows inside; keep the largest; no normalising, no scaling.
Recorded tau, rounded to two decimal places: 15.49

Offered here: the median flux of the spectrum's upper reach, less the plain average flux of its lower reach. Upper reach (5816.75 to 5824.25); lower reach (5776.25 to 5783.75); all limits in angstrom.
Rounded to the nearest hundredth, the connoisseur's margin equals 0.86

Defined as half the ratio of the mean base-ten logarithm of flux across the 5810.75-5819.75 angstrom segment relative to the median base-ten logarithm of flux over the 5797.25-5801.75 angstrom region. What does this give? 0.534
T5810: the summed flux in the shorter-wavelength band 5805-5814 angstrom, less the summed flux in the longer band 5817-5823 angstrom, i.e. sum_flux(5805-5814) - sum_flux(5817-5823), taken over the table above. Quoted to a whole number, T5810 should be 27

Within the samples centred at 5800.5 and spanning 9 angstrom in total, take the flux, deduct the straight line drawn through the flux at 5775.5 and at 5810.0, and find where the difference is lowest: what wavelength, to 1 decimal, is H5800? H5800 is 5798.0 angstrom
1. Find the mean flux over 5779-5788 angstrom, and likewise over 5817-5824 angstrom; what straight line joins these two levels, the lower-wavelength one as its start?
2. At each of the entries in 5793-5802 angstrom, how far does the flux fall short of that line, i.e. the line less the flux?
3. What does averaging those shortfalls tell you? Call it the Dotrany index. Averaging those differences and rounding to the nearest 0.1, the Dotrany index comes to -0.3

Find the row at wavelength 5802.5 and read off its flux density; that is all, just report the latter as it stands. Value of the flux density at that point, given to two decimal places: 15.67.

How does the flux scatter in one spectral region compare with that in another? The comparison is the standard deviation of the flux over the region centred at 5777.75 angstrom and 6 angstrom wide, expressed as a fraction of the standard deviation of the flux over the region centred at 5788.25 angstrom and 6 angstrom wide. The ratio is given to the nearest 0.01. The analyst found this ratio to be 1.07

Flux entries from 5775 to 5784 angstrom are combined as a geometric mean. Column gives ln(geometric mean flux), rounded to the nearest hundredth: 2.63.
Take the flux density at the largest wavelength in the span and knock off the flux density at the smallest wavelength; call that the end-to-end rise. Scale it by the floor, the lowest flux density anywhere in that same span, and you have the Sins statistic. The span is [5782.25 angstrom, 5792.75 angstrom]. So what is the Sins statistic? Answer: 0.13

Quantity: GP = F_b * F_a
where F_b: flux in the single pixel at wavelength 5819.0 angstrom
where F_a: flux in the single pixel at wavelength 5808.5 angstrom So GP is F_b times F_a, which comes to 237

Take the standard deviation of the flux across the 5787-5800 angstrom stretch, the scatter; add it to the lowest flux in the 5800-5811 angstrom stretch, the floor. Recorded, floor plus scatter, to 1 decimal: 14.3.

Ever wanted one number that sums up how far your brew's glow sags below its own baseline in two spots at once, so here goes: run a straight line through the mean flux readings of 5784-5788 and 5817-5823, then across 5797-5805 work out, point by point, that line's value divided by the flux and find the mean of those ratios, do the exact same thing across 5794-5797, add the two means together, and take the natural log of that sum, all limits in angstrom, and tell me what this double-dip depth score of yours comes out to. 0.63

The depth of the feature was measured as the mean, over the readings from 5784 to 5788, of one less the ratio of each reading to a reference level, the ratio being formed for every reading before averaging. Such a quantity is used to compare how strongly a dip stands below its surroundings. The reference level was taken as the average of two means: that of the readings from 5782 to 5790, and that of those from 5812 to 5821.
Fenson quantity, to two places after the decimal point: 0.11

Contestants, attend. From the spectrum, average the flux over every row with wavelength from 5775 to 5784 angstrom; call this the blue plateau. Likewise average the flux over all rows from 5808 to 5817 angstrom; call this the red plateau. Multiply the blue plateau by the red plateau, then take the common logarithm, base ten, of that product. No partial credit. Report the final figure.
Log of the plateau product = 2.31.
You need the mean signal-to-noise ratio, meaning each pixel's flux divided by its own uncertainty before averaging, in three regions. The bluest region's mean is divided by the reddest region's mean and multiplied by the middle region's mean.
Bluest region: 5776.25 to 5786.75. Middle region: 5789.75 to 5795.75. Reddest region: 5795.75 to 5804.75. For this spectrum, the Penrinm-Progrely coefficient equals 7.4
